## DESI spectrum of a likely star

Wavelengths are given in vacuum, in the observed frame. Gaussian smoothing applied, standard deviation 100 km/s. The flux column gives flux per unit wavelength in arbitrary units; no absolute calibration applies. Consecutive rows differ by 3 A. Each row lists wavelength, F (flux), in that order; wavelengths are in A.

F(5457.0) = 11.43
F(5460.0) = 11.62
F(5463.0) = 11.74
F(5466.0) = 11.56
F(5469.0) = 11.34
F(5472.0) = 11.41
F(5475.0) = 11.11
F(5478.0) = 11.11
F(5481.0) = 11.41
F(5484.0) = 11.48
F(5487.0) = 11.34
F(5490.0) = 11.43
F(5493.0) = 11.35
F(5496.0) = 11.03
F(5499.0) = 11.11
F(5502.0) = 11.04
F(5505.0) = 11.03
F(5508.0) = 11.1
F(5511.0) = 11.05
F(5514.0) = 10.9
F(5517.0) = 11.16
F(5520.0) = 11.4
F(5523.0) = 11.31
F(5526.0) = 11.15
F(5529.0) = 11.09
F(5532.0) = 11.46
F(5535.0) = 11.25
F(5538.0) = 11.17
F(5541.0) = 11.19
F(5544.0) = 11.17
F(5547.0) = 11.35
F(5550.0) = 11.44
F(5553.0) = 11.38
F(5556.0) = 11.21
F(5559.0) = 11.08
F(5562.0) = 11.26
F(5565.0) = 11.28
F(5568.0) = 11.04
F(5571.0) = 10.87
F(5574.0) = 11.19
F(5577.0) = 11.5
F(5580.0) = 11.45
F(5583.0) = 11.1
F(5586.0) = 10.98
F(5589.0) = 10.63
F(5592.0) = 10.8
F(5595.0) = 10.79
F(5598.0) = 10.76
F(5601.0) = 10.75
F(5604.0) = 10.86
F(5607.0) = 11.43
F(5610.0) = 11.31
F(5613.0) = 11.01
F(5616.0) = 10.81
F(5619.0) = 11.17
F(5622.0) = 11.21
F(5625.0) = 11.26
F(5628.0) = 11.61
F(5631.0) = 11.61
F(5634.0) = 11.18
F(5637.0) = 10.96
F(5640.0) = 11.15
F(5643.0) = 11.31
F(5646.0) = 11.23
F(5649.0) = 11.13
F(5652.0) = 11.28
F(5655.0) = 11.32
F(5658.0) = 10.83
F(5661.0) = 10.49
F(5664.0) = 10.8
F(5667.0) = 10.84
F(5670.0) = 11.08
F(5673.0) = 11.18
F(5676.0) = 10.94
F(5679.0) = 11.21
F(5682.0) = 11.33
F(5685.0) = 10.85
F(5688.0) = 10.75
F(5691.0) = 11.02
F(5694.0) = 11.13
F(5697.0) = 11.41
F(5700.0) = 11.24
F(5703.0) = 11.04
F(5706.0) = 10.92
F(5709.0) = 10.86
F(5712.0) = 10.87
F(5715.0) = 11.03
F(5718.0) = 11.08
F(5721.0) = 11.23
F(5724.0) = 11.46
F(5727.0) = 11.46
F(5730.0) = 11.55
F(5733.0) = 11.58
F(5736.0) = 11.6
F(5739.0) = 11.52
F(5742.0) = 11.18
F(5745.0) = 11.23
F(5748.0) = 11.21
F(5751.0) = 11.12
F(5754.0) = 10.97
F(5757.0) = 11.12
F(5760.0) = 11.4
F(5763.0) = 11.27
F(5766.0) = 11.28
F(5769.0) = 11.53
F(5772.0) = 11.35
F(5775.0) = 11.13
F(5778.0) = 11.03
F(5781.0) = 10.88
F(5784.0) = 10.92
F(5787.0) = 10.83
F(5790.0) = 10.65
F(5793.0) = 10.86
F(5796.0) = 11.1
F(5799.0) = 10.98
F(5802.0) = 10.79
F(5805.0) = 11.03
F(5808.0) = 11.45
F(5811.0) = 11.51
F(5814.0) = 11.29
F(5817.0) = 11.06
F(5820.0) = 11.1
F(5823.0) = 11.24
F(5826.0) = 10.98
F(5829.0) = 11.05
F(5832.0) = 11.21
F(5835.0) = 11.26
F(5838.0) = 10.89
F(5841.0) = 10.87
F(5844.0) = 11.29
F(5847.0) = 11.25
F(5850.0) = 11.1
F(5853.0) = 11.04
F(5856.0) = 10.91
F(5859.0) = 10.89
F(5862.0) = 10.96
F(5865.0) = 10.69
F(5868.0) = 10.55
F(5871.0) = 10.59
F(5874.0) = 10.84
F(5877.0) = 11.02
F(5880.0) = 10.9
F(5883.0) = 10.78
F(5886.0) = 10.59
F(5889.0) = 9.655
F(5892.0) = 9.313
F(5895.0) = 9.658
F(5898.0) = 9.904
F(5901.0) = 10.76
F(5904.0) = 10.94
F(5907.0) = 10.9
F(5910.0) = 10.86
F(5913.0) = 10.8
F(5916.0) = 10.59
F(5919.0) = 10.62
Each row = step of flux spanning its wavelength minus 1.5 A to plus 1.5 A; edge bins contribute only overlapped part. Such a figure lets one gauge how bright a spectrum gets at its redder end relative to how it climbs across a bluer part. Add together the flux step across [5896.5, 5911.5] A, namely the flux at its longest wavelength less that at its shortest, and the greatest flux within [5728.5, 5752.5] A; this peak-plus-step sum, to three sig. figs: 12.6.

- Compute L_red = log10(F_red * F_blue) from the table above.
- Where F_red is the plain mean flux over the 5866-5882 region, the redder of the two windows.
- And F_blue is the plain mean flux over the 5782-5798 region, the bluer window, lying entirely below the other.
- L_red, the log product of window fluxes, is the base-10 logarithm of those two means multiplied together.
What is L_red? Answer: 2.07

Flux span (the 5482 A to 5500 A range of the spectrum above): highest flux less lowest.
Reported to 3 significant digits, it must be 0.450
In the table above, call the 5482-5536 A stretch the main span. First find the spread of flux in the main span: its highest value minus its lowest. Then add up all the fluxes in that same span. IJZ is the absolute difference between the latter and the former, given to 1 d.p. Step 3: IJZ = 201.1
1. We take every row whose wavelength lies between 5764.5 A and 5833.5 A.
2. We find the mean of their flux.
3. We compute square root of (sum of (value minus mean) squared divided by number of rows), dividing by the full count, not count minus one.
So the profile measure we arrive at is 0.23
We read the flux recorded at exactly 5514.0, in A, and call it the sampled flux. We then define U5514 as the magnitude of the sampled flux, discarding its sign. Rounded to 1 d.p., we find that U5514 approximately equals 10.9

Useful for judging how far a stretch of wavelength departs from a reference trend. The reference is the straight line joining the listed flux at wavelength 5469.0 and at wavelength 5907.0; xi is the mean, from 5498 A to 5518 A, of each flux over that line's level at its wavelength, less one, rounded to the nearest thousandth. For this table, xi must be -0.022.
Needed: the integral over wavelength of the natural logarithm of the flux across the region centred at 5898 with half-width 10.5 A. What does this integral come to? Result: 48.6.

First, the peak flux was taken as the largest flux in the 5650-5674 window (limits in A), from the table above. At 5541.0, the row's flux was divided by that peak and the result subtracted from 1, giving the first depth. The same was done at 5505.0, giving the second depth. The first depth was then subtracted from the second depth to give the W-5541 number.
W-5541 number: 0.014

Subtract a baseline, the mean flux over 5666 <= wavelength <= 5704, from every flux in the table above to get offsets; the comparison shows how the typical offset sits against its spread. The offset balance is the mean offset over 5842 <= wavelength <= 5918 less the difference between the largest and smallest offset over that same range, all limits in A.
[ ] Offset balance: -2.4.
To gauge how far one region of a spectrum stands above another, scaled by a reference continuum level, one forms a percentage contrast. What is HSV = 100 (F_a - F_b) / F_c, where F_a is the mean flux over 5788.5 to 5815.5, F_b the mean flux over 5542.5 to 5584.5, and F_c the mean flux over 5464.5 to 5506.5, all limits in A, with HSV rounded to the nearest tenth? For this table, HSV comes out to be -1.5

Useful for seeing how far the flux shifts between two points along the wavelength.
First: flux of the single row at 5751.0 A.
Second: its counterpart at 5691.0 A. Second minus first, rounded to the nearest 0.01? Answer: -0.10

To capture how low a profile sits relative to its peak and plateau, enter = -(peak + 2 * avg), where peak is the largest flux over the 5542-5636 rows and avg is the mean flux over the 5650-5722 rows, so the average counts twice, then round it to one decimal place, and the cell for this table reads -33.7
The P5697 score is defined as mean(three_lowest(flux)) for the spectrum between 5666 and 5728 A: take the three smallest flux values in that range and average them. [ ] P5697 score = 10.8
